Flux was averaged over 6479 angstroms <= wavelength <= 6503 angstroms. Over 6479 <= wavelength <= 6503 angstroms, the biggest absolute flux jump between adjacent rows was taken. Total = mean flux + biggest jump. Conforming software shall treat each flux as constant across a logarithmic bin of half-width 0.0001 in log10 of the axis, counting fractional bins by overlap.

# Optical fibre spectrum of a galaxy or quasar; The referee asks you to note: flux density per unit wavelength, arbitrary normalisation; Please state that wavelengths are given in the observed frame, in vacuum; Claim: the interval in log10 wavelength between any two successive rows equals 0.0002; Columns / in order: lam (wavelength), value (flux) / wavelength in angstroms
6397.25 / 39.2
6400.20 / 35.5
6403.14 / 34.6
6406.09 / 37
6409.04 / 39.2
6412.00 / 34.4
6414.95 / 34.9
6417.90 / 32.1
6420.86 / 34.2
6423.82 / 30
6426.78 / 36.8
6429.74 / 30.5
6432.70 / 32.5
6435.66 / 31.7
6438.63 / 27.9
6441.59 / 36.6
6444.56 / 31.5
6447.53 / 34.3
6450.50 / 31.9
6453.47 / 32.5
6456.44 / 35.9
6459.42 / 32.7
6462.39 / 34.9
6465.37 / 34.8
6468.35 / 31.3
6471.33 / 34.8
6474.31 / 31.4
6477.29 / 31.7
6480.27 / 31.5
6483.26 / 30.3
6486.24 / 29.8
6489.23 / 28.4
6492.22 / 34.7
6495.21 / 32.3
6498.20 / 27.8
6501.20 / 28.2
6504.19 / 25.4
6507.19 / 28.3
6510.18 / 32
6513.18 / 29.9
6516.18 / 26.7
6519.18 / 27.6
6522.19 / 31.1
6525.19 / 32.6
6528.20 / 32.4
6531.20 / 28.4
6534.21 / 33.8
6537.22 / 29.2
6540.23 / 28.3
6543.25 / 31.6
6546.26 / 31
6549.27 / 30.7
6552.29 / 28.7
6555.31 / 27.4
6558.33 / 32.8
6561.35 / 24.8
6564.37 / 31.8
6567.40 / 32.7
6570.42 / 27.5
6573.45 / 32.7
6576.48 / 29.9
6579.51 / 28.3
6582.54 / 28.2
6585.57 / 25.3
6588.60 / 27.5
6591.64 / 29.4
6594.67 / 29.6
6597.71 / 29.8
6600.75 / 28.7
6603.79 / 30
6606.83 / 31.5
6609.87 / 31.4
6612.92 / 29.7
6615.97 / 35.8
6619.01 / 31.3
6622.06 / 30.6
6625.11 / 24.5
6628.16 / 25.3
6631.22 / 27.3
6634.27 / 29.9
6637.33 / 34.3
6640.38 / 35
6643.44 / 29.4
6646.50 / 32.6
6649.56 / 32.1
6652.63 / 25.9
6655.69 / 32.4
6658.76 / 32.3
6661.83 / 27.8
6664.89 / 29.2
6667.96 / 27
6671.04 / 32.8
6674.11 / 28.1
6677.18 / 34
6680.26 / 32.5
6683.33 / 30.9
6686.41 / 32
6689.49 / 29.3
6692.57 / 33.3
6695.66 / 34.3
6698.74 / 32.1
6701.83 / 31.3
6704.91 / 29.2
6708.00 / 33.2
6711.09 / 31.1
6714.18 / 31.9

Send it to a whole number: 37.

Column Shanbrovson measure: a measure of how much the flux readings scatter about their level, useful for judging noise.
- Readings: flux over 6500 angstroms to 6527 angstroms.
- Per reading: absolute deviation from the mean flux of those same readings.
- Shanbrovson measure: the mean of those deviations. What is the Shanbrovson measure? 2.05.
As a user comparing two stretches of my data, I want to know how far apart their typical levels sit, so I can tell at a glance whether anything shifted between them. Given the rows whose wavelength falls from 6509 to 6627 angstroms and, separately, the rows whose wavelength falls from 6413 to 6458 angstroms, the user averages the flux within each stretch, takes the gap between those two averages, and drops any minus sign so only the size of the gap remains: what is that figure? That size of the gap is 3.0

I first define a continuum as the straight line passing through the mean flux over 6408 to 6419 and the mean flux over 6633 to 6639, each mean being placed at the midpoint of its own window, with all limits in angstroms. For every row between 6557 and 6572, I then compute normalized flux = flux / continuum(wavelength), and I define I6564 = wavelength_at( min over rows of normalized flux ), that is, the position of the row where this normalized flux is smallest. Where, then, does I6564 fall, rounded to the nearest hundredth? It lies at 6561.35 angstroms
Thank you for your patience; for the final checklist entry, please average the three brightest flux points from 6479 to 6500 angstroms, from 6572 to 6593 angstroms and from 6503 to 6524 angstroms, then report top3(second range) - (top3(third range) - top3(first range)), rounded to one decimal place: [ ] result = 32.5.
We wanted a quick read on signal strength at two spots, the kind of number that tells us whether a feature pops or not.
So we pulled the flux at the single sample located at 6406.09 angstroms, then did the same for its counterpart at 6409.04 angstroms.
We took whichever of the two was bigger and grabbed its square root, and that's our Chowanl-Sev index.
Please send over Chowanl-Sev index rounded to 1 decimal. 6.3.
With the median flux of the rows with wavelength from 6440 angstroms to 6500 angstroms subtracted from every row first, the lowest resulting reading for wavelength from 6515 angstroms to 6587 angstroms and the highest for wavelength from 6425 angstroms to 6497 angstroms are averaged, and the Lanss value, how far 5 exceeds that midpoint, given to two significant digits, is 6.3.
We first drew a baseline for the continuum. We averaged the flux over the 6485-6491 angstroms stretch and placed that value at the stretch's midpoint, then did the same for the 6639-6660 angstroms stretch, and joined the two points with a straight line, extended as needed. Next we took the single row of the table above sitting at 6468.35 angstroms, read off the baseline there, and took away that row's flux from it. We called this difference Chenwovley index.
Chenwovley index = -2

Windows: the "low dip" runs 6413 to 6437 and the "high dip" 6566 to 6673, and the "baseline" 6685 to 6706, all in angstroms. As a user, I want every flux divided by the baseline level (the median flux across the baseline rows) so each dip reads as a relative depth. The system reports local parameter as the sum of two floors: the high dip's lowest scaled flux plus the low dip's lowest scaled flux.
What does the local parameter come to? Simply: 1.703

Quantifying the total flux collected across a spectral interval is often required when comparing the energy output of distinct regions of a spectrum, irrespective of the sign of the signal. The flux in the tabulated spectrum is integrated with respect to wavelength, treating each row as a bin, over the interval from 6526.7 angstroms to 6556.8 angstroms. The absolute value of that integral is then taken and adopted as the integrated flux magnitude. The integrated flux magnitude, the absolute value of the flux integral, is 908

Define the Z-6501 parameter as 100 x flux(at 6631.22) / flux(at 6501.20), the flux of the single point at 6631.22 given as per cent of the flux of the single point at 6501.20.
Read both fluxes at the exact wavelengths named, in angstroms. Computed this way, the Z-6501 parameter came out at 97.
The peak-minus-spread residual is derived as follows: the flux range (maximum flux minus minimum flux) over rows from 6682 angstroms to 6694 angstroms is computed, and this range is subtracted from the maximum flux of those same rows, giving 29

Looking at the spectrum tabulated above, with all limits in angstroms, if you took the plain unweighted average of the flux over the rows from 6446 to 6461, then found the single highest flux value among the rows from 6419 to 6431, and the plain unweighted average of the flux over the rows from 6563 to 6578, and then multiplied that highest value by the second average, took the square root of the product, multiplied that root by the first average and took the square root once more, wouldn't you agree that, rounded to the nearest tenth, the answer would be 33.6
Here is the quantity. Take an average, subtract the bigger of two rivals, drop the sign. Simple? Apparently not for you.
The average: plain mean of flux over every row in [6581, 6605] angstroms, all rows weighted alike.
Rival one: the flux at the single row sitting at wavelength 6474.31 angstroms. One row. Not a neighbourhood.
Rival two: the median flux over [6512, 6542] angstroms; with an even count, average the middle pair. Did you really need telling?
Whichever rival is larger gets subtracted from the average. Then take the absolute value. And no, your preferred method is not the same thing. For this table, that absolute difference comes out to 2.8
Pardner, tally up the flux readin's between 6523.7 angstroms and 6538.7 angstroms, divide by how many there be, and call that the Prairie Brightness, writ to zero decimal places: 31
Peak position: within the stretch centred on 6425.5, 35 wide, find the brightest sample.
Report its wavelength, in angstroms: 6409.04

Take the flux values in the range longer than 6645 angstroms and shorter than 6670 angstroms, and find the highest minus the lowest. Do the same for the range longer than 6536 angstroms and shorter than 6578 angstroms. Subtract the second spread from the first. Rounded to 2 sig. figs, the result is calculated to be -1.3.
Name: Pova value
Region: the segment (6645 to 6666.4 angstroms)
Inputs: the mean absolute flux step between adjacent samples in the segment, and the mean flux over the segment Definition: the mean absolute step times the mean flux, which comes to 97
